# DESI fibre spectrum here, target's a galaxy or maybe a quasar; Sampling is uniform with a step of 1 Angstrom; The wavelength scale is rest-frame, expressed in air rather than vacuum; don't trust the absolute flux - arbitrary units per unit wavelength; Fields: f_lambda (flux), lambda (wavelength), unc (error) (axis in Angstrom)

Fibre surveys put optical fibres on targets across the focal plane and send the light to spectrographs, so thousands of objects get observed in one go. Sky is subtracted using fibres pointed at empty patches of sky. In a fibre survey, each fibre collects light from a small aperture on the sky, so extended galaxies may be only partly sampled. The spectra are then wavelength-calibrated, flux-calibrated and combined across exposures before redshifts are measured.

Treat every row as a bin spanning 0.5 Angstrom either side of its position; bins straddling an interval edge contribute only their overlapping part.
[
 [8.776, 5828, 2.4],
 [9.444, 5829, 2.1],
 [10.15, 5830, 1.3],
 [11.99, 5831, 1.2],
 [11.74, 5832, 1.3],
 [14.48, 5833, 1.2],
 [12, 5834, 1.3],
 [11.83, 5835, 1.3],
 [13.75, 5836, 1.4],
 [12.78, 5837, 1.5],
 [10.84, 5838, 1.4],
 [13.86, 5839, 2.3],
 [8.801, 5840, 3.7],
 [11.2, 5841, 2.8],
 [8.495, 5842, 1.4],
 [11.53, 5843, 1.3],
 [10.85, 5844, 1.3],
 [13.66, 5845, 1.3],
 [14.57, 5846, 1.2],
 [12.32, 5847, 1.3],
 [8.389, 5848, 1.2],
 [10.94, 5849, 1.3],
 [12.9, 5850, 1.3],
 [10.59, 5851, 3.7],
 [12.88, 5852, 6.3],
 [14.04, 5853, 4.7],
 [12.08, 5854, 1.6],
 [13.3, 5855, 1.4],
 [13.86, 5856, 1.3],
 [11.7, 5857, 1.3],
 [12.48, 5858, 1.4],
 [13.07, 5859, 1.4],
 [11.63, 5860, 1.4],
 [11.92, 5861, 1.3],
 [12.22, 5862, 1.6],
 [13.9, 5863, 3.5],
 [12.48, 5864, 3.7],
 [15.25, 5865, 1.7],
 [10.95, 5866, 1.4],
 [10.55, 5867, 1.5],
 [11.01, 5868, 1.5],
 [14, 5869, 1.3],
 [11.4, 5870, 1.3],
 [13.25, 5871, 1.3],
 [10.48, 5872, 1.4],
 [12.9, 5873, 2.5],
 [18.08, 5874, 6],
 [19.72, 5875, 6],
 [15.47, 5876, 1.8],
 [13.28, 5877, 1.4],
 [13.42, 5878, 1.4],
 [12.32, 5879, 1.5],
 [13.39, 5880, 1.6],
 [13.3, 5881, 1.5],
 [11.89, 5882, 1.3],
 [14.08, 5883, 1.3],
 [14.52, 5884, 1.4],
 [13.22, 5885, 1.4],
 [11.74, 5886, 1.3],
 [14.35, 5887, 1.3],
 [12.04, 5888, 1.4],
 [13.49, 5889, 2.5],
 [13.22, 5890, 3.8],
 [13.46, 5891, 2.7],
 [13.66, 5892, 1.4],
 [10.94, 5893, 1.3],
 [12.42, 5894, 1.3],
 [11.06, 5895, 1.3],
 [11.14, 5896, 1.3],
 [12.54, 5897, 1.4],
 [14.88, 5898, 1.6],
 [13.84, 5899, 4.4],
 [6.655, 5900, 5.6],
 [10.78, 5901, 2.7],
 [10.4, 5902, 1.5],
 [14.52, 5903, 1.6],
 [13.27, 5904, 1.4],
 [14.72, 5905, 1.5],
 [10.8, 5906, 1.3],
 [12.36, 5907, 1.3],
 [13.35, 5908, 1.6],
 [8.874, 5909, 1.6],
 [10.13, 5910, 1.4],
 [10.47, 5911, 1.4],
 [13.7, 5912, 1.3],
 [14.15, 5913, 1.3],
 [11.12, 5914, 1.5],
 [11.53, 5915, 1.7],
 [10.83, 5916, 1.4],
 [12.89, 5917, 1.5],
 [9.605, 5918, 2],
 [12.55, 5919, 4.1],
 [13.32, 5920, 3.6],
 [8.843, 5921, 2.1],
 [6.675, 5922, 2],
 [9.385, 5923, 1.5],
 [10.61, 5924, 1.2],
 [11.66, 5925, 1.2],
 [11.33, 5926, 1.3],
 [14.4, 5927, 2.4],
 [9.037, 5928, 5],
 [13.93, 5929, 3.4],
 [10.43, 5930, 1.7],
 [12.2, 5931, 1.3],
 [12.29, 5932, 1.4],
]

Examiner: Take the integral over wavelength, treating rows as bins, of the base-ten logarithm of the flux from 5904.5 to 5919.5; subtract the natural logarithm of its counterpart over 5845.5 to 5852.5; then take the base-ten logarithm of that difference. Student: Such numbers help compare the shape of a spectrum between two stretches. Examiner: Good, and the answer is 1.15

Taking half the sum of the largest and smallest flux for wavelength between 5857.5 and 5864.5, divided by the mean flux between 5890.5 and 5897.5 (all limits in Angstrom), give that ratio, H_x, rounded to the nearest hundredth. 1.05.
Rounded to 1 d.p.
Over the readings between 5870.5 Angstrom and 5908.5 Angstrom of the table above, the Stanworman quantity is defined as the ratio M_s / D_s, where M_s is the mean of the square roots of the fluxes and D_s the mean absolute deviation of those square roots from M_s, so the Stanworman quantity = 17.4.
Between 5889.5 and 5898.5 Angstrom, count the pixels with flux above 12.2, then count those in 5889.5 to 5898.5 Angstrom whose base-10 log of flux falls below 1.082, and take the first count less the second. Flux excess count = 3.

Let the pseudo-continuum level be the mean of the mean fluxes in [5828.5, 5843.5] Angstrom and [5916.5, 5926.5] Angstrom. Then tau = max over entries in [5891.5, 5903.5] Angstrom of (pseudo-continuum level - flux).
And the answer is 4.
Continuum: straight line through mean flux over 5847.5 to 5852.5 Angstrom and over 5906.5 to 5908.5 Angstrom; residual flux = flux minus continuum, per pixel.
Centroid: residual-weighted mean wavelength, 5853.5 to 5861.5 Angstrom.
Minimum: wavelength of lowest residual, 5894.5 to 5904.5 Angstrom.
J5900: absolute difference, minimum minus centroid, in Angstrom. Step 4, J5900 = 43.2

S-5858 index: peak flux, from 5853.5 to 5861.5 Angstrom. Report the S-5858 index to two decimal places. 13.86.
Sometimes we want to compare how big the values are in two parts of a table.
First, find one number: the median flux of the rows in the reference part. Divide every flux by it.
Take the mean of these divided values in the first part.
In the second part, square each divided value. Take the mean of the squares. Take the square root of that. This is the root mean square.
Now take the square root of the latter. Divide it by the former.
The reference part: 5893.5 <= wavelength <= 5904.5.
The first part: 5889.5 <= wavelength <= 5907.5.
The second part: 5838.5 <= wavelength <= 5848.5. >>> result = 0.98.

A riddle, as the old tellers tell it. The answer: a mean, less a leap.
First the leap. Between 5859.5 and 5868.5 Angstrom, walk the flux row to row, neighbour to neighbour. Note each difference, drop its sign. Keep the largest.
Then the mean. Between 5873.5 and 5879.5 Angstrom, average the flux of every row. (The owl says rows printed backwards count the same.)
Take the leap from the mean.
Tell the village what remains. 11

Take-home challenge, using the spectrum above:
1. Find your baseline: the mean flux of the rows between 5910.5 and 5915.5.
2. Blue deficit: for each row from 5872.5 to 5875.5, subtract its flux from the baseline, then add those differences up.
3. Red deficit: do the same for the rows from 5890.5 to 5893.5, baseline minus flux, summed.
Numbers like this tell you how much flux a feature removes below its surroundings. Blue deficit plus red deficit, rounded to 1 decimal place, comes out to -15.6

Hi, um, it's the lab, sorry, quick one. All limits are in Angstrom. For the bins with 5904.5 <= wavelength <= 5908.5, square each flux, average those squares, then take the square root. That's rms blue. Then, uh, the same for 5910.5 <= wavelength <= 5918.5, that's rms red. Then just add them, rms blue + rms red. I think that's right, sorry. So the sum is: 24.8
